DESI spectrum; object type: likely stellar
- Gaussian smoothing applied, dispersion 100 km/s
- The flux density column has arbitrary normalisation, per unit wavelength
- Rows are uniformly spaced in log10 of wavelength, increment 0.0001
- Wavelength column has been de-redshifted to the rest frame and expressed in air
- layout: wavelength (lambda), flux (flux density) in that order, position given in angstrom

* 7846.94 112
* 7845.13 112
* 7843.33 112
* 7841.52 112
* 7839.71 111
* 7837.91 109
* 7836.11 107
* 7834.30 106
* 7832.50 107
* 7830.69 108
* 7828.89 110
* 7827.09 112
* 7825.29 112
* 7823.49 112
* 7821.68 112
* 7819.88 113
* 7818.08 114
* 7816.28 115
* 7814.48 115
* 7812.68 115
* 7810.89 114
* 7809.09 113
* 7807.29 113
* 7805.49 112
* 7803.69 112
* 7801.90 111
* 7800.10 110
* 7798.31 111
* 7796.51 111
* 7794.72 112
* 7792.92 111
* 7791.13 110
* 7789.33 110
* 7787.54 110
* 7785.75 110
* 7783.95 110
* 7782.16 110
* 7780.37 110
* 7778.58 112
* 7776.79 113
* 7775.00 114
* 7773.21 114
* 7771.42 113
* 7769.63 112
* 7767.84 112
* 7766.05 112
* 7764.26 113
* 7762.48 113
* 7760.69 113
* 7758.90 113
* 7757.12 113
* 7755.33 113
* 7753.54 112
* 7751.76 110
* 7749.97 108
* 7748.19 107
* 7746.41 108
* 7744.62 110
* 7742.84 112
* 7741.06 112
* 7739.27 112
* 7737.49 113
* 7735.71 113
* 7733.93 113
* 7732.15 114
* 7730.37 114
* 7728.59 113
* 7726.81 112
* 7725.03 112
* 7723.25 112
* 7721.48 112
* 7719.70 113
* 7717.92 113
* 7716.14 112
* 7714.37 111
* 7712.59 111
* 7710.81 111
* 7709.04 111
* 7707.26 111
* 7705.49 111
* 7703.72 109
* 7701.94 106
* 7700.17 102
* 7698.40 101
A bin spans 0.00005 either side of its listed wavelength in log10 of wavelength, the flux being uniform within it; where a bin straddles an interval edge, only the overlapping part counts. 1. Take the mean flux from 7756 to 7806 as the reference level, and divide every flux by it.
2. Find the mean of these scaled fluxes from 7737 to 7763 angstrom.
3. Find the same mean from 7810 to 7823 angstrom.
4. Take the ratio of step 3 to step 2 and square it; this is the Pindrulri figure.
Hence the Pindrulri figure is 1.05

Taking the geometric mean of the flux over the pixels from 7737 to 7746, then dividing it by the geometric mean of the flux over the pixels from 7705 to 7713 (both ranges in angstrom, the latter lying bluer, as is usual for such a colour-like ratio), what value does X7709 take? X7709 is 1.01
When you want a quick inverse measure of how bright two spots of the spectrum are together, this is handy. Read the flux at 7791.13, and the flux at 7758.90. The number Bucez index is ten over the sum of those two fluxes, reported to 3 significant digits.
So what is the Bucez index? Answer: 0.0448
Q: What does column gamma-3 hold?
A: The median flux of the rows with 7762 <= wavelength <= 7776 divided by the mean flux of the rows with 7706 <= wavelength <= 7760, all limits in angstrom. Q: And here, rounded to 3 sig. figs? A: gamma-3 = 1.01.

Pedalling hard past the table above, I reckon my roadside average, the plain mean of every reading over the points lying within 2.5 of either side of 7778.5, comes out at 112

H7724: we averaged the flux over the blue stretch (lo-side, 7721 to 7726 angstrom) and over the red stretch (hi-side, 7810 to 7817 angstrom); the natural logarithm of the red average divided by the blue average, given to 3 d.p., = 0.024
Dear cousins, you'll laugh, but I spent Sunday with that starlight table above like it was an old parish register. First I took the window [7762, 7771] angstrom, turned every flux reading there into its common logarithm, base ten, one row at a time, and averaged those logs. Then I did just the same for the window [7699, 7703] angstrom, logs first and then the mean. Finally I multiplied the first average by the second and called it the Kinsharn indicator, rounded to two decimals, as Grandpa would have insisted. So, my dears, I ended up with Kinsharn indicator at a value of 4.14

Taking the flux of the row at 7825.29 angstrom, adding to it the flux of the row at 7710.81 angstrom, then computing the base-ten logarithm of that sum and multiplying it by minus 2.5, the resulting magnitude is -5.87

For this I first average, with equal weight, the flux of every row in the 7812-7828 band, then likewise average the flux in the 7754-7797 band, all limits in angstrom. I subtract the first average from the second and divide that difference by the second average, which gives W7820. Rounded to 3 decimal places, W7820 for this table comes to -0.013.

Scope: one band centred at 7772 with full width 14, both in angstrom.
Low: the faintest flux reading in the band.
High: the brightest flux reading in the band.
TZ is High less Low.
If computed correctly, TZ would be 2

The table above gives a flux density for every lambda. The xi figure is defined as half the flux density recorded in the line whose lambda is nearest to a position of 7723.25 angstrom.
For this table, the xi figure 56.0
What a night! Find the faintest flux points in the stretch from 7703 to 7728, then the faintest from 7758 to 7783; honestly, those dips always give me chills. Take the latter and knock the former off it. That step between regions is 1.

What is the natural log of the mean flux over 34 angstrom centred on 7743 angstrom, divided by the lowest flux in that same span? 0.043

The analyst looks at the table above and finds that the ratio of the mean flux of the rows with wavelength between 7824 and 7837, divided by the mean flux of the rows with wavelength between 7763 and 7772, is 0.97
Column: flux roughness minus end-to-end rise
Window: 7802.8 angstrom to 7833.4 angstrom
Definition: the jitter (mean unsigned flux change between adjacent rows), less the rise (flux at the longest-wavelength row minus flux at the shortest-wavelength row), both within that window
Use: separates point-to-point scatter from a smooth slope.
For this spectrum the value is 5.7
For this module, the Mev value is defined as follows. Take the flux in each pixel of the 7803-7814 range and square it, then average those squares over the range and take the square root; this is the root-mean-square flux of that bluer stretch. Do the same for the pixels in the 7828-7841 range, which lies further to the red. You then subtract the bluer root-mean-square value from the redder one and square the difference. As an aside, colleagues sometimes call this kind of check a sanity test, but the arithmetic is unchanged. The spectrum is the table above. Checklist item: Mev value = 24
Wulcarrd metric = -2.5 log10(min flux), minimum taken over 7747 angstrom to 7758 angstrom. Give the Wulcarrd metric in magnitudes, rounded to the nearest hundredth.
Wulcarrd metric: -5.07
